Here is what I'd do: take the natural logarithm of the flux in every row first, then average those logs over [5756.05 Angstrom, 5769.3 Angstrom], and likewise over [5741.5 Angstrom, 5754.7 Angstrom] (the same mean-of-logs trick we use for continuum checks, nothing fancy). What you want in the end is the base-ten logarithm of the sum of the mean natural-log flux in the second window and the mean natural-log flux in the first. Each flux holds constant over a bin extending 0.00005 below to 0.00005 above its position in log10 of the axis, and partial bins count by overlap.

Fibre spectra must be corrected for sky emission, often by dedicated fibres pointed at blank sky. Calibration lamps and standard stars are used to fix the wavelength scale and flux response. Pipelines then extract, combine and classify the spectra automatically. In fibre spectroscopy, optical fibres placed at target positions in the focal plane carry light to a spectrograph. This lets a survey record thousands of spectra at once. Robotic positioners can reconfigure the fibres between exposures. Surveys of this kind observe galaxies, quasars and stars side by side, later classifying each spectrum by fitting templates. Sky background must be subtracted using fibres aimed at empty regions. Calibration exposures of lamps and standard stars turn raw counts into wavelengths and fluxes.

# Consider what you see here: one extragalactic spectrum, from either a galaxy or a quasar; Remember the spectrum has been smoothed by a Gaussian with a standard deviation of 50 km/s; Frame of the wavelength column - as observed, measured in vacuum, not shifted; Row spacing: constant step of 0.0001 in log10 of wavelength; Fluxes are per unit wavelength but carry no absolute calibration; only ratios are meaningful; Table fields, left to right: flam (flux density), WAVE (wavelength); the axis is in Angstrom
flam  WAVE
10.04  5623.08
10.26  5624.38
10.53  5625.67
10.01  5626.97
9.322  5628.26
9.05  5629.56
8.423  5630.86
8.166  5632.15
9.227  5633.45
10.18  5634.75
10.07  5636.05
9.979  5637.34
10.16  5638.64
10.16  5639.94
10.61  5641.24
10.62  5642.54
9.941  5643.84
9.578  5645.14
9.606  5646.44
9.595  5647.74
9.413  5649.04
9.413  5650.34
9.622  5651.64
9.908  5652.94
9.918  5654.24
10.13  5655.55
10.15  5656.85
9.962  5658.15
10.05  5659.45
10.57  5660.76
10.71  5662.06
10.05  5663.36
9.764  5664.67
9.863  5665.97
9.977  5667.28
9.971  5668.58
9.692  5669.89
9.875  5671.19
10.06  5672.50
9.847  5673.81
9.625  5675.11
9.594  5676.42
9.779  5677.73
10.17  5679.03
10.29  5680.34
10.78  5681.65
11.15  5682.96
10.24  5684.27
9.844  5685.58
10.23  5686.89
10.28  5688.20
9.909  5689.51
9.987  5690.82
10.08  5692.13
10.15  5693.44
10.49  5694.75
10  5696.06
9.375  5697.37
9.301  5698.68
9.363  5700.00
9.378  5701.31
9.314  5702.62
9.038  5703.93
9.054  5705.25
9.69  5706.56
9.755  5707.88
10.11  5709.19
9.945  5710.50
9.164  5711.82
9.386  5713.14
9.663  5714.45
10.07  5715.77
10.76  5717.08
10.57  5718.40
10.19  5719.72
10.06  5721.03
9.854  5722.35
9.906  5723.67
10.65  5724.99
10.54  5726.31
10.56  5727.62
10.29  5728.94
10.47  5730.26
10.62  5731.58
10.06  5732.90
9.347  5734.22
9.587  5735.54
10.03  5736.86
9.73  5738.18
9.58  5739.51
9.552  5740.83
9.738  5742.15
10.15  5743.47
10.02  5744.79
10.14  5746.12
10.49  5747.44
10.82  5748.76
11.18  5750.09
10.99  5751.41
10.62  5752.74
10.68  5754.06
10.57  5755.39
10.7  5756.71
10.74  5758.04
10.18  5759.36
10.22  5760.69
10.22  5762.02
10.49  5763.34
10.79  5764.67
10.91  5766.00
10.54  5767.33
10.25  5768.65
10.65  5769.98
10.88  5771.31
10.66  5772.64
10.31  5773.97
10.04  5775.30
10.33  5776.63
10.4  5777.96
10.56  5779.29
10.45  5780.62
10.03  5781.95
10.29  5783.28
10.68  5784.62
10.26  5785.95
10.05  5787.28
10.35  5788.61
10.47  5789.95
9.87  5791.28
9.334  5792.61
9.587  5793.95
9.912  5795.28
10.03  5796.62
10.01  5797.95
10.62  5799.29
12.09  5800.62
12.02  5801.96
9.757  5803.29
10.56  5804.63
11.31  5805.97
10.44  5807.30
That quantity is 0.672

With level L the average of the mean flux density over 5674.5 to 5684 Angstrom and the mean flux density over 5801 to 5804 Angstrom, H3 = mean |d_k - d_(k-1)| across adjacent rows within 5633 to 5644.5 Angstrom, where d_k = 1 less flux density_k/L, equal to 0.029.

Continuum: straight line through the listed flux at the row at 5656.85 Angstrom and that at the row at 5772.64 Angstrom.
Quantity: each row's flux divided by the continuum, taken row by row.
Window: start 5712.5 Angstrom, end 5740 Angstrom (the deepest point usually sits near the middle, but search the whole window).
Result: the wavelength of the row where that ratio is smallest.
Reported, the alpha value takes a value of 5734.22 Angstrom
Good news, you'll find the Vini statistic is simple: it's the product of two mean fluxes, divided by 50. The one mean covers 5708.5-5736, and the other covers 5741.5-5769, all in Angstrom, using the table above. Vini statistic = 2.12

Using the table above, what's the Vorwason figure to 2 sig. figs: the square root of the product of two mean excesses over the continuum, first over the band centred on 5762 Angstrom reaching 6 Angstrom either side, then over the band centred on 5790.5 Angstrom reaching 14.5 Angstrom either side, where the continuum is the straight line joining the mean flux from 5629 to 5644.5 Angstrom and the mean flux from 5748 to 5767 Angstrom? 0.29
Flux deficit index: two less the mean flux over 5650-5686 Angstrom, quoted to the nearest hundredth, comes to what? -8.04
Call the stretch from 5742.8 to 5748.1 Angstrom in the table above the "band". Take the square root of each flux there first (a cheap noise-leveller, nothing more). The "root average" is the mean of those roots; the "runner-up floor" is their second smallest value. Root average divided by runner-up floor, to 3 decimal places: 1.003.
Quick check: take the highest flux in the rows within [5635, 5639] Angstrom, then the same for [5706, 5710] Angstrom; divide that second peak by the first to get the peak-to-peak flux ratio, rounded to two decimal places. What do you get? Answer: 1.00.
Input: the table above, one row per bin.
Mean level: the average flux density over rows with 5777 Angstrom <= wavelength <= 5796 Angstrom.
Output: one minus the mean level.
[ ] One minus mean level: -9.2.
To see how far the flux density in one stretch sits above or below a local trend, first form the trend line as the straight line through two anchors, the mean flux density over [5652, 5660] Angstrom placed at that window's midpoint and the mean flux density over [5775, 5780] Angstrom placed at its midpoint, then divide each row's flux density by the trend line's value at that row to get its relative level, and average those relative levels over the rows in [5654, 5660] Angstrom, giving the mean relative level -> 1.00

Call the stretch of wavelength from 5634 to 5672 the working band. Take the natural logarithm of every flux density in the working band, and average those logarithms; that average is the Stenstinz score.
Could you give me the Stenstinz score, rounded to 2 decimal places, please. 2.30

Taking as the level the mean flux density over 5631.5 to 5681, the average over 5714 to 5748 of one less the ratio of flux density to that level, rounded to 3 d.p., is -0.020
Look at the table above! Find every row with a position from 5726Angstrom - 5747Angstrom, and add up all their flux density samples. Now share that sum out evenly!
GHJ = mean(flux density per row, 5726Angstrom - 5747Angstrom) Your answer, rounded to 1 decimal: 10.0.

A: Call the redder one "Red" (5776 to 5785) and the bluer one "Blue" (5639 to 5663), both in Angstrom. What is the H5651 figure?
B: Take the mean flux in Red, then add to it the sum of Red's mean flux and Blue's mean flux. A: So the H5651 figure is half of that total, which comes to 15.4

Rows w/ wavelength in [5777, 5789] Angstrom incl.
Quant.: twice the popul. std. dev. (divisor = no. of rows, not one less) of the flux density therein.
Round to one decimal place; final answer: 0.4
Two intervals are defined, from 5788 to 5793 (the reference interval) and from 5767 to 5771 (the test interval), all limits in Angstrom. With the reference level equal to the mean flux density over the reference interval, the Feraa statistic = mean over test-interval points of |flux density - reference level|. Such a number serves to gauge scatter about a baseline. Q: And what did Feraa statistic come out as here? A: 0.47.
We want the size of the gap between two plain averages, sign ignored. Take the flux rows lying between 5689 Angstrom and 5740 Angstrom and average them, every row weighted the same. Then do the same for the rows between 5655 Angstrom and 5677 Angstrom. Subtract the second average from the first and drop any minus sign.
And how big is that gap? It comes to 0.10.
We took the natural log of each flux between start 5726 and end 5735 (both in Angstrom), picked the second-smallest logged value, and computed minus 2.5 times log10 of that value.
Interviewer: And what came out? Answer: -0.908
